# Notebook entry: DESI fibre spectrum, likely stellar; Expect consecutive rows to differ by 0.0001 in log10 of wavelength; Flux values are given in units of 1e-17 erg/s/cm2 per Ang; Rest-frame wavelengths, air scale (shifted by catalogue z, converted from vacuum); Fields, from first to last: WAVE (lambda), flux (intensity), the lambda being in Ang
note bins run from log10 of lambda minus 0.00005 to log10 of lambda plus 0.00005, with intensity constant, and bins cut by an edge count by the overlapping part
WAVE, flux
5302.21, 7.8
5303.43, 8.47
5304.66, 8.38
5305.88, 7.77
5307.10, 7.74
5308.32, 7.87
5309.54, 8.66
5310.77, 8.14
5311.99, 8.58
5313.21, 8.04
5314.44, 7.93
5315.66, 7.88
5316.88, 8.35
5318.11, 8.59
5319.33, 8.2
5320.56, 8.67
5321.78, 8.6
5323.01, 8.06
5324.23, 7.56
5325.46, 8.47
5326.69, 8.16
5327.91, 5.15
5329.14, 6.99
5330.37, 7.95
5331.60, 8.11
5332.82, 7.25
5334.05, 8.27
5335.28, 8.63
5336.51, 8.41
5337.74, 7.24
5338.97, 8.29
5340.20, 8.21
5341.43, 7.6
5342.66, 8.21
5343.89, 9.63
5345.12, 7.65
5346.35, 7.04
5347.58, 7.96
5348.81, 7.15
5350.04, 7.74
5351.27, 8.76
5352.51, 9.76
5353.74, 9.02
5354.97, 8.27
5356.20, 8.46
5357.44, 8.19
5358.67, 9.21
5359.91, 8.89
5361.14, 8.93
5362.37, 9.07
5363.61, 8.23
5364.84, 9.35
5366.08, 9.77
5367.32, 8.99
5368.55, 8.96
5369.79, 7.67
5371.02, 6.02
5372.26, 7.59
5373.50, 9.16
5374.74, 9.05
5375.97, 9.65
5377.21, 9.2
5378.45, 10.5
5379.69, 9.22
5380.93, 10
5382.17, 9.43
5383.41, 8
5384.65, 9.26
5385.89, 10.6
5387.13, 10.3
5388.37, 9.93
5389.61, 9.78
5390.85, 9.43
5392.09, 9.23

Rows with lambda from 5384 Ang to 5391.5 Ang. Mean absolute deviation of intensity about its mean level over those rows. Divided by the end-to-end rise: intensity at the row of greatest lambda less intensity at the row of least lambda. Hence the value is 2.3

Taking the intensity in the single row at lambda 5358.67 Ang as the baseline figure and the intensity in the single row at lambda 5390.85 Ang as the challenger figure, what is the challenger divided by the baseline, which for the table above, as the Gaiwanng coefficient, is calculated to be 1.02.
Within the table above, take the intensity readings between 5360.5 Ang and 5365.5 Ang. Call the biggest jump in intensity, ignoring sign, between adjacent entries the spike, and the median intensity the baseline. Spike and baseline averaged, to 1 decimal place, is 5.1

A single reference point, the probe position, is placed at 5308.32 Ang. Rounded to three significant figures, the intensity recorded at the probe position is 7.87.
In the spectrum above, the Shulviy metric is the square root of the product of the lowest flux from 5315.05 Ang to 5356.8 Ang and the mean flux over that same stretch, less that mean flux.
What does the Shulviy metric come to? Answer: -1.6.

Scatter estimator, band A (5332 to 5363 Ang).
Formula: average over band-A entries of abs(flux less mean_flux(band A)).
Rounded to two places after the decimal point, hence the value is 0.59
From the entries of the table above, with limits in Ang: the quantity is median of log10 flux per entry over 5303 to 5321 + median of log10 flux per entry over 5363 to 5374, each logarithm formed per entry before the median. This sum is 1.87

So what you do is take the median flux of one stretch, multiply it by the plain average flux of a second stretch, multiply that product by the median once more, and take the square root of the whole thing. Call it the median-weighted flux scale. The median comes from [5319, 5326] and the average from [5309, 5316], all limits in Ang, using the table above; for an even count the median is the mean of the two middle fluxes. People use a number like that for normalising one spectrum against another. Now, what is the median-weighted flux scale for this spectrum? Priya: 24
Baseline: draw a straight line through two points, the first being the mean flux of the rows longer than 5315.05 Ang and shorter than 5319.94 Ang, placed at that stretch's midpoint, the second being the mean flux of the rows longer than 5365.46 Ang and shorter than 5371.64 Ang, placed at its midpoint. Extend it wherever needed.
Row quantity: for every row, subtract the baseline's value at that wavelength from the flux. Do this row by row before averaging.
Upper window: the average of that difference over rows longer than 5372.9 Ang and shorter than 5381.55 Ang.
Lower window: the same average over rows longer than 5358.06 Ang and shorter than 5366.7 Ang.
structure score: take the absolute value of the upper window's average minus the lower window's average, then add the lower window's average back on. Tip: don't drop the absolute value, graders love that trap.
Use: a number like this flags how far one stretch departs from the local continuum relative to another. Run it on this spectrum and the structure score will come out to 1.3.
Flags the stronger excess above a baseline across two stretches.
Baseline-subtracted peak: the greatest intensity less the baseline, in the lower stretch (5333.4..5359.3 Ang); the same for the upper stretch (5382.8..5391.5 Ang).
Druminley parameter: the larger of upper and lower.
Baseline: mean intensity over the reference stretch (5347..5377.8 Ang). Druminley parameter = 2.00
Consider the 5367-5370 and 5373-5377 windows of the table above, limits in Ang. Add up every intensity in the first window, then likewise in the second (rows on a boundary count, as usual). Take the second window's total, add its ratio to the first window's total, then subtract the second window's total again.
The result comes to 1.09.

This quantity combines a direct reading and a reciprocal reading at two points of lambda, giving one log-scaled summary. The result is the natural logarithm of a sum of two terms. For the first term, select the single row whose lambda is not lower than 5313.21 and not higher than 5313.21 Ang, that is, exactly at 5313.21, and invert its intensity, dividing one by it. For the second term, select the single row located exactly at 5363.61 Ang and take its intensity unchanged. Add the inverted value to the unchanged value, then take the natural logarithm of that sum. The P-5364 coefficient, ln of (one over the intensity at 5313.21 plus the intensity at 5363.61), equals 2.12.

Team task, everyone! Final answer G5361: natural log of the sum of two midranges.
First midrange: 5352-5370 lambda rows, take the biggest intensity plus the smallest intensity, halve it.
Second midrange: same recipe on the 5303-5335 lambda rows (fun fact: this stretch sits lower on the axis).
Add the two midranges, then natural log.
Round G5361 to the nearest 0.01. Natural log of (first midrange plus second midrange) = 2.75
